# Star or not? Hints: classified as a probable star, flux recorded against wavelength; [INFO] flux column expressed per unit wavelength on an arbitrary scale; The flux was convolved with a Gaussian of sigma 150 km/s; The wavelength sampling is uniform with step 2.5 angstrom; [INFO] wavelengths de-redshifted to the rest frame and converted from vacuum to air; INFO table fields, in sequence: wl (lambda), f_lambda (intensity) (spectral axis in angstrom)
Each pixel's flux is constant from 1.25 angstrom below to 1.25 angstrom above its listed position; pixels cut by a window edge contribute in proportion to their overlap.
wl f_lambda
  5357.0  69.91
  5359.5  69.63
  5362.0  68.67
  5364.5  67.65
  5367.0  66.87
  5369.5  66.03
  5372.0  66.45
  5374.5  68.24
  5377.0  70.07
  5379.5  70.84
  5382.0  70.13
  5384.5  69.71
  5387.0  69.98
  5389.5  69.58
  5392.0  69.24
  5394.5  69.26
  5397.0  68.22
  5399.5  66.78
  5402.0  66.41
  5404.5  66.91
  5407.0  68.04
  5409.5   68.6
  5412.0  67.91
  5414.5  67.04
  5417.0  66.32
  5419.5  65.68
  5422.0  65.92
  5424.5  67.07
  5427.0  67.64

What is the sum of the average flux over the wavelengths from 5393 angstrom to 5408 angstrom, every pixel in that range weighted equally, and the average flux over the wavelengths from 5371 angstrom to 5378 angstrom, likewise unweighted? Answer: 136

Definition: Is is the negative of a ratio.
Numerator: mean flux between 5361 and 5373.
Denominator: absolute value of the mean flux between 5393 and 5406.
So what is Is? -0.99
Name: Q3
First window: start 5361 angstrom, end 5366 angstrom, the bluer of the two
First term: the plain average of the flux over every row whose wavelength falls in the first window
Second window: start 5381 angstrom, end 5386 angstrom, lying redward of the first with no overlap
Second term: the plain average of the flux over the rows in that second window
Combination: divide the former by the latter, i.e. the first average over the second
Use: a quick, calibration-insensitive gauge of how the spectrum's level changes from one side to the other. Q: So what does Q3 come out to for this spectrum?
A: 0.97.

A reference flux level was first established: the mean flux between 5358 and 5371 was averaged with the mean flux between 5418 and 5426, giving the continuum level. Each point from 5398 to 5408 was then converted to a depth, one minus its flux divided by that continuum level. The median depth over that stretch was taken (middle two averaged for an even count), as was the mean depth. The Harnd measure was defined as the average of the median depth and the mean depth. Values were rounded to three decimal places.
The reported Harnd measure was 0.001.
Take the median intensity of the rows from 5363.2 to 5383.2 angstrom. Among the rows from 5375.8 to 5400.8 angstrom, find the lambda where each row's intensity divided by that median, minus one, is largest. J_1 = 5379.5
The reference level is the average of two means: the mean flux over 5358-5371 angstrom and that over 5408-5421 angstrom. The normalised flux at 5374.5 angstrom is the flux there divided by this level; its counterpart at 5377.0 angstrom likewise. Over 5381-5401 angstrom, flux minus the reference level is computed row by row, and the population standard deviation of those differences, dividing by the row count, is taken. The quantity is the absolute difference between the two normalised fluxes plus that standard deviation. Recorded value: 1.07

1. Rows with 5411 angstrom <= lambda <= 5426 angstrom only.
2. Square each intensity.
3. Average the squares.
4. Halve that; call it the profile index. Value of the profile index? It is 2222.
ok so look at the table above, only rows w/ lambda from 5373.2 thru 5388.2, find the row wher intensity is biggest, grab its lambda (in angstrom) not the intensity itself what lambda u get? 5379.5 angstrom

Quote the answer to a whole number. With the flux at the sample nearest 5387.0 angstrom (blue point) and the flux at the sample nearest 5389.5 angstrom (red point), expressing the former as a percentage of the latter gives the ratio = 101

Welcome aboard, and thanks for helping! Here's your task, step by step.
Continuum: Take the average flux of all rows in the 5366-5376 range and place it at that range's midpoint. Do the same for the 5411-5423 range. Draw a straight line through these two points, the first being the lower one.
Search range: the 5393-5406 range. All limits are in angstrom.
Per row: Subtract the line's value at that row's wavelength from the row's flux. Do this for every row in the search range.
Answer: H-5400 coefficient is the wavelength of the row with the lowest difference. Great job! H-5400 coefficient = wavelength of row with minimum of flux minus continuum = 5402.0 angstrom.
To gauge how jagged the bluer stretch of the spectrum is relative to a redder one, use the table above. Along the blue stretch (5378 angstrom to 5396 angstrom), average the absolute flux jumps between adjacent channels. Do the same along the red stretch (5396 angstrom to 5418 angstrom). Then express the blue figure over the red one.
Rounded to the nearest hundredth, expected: 0.46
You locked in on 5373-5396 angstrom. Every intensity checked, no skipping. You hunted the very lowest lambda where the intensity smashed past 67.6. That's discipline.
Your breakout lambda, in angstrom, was 5374.5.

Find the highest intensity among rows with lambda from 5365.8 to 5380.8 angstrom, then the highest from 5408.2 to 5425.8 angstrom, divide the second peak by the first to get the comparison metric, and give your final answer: 0.968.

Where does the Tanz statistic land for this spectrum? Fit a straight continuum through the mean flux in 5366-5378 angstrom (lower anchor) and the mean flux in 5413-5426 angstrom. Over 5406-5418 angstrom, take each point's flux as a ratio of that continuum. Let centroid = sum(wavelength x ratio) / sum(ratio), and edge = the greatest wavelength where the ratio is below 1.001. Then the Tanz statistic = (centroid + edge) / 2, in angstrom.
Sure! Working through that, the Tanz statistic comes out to 5414.5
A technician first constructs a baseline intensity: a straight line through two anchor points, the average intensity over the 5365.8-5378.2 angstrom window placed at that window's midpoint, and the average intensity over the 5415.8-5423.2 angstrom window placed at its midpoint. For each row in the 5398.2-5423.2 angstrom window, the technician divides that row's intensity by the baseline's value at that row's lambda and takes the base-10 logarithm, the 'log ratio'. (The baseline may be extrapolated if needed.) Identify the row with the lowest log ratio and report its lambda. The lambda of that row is 5419.5 angstrom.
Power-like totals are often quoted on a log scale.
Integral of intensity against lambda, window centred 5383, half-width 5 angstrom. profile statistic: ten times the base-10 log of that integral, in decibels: 28.5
